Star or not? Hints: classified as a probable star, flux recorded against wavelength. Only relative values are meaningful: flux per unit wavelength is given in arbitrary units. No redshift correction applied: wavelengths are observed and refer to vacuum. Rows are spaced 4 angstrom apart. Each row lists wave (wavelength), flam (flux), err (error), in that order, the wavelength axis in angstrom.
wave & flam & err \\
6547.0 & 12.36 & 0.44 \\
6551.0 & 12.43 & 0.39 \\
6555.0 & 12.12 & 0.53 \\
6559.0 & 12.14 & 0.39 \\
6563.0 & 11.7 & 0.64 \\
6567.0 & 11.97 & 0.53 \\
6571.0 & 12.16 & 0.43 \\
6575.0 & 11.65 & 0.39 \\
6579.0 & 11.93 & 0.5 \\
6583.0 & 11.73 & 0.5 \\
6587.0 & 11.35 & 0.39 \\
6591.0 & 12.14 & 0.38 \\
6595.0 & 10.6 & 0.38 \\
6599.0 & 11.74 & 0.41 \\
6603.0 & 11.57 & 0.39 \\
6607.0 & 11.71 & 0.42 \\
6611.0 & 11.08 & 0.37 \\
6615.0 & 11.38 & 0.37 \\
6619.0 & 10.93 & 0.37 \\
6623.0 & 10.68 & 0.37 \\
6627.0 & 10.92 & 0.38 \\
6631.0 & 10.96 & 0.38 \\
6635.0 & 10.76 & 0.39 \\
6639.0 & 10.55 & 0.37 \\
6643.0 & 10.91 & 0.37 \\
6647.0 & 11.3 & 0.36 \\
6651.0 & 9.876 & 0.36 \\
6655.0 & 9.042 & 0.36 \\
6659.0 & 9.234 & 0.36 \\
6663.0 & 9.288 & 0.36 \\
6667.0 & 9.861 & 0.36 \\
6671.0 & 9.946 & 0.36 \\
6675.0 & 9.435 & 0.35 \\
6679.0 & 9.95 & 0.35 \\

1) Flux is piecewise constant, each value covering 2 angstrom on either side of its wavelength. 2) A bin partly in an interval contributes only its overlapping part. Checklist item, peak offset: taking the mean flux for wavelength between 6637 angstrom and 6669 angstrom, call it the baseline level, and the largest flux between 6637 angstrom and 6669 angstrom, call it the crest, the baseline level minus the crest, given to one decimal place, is -1.3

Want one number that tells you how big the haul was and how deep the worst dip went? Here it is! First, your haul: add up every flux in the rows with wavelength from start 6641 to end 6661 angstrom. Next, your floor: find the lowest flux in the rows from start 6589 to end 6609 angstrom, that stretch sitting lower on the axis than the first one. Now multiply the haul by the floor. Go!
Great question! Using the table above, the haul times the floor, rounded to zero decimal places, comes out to 534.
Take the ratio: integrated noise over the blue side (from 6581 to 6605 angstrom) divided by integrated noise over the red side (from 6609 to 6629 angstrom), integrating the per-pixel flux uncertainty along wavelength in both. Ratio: 1.3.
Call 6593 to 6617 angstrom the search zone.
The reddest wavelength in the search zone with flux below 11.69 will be 6615.0 angstrom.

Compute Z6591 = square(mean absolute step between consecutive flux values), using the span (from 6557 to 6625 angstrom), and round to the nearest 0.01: 0.23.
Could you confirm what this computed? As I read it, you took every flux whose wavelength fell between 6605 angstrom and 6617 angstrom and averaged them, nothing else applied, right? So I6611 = 11.4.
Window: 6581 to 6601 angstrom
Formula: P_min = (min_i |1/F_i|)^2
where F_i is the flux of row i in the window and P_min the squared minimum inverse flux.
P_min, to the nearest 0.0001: 0.0068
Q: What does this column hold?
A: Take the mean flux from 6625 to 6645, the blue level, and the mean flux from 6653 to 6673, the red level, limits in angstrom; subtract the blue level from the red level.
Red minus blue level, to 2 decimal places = -1.35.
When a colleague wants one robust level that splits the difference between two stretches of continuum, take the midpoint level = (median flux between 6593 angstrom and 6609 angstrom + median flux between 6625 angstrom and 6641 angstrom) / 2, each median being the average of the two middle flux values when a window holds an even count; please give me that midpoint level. 11.2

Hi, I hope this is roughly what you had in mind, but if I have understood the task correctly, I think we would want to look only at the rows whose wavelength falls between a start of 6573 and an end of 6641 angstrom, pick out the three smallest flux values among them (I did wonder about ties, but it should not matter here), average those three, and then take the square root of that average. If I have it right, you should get 3.26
